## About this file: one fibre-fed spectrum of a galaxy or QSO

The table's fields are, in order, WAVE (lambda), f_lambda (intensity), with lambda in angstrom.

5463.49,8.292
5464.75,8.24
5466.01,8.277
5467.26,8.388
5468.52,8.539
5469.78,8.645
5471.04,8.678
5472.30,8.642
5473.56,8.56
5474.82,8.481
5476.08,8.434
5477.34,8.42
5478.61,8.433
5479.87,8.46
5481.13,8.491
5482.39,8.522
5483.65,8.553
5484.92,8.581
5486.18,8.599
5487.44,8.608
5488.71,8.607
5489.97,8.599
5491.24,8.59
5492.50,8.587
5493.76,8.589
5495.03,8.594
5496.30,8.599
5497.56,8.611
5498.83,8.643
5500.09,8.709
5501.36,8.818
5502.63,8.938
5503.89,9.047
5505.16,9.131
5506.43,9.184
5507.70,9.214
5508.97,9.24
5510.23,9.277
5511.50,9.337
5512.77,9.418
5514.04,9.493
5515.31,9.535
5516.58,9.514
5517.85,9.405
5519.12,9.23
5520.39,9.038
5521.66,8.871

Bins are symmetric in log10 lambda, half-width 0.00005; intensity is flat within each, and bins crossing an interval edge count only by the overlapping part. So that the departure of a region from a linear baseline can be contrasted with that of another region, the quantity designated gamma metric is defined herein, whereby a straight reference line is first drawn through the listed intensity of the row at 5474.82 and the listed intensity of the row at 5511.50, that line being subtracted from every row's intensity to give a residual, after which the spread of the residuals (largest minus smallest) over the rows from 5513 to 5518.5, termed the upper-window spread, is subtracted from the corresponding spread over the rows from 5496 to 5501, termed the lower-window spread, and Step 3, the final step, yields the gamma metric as -0.2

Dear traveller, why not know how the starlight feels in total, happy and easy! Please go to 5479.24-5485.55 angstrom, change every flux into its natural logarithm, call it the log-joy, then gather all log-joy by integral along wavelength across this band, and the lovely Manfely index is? 13.52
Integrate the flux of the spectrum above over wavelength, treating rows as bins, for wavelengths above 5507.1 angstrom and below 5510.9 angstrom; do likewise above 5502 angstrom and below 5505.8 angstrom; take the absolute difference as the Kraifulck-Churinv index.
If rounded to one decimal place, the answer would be 0.8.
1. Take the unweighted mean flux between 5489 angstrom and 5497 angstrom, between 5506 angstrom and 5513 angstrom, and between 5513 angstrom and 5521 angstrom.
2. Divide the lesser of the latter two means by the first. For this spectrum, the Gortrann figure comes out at 1.08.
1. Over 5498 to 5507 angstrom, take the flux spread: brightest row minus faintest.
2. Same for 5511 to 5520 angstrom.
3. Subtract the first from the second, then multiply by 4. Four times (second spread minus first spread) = -0.94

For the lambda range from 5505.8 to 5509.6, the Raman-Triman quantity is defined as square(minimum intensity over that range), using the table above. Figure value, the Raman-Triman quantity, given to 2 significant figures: 84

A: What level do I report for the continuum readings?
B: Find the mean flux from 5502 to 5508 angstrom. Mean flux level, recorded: 9.10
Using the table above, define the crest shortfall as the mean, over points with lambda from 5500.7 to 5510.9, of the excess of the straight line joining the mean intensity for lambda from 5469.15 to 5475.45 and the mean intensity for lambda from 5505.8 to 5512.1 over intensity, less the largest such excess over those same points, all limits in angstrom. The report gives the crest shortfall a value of -0.21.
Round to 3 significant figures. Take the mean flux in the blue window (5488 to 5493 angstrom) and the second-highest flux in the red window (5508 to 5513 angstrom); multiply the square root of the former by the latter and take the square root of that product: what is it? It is 5.23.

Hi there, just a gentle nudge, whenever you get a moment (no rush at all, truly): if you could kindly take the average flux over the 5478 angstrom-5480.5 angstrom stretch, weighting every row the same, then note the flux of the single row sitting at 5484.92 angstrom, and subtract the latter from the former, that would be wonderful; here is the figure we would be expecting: -0.13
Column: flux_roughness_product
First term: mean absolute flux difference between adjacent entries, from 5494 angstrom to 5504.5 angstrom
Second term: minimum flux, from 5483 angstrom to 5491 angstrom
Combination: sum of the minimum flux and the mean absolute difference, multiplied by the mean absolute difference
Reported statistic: 0.56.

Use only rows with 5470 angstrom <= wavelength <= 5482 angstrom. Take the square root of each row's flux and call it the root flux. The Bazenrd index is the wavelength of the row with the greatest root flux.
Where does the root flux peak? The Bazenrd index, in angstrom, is 5471.04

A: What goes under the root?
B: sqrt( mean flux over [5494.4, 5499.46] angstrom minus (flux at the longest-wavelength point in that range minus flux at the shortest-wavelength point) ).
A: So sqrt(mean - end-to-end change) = 2.93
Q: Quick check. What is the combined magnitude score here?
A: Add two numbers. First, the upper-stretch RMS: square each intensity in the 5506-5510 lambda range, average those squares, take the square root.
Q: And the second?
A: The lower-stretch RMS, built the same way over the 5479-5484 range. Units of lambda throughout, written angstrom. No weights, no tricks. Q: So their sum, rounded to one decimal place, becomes 17.7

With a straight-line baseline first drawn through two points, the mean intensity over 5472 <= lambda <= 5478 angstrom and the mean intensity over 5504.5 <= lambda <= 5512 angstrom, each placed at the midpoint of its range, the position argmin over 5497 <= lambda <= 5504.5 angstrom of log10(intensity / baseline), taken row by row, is 5497.56 angstrom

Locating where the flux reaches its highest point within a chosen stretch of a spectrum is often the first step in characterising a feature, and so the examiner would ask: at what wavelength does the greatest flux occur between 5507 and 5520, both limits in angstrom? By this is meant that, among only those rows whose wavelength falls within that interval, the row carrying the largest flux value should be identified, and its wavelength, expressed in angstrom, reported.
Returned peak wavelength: 5515.31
